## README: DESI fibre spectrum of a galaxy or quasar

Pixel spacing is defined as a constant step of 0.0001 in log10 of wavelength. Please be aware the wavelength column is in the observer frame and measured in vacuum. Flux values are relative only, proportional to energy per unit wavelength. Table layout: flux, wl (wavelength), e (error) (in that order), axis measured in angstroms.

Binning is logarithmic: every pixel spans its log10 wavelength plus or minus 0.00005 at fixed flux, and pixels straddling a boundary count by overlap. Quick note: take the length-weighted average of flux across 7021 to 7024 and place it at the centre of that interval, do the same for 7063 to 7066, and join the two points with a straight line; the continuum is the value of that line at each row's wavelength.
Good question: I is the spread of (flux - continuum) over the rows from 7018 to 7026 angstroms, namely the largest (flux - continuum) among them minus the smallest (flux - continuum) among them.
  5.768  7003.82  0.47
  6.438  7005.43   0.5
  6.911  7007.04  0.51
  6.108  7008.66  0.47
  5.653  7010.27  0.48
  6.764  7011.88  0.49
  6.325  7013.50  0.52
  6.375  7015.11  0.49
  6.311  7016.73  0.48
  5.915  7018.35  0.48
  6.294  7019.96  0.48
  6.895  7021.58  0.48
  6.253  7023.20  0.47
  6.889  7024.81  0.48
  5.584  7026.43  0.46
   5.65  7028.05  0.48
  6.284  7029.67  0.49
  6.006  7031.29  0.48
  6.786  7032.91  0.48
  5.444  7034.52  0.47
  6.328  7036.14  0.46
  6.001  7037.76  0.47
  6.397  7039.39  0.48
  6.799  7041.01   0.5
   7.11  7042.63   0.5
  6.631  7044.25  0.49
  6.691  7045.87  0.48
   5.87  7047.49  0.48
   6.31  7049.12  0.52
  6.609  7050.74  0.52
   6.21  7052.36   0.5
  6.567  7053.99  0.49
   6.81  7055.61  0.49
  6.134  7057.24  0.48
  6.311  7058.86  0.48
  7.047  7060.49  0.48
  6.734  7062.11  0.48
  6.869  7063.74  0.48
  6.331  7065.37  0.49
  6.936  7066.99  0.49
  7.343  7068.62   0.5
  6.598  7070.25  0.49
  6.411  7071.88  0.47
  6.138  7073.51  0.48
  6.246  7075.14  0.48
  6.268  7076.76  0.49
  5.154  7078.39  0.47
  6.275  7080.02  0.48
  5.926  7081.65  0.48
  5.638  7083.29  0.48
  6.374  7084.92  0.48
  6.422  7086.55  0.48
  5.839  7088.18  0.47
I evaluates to 0.98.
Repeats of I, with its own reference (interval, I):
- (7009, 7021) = 1.11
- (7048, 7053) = 0.40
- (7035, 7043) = 1.10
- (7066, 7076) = 1.21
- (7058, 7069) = 1.02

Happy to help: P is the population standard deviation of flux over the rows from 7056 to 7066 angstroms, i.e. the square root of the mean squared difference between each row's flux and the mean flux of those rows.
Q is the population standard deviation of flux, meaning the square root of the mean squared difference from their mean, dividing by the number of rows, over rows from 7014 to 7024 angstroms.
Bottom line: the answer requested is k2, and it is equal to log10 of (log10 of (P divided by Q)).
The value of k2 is -1.23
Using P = 0.33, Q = 0.29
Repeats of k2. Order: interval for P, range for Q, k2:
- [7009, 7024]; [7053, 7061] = -1.46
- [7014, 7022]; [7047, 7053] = -1.13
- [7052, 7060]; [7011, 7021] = -2.31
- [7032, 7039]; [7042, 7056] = -0.80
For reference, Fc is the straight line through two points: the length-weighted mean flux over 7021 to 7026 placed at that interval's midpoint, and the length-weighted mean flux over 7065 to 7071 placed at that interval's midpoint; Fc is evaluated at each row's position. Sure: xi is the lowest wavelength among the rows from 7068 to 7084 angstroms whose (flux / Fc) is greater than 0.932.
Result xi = 7068.62 angstroms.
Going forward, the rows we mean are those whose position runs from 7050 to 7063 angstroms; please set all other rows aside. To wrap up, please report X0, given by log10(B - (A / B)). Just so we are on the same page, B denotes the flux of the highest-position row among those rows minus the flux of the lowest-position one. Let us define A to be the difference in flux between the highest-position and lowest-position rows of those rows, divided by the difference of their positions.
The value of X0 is -1.4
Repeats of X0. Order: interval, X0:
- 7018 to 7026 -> -0.1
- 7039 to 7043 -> -0.4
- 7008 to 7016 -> -1.0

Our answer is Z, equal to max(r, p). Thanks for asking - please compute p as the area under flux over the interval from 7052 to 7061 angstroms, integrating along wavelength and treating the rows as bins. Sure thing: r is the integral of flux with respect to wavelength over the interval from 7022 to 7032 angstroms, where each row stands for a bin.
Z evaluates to 61.4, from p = 58.6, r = 61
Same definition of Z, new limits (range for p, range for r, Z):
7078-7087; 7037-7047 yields 65.8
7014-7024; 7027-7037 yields 63.4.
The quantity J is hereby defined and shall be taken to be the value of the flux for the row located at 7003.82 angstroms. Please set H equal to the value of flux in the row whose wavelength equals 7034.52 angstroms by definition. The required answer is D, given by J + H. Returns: 11.2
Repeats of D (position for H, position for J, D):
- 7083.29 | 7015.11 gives 12.0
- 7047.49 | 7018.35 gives 11.8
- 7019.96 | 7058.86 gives 12.6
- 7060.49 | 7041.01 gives 13.8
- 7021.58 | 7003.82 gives 12.7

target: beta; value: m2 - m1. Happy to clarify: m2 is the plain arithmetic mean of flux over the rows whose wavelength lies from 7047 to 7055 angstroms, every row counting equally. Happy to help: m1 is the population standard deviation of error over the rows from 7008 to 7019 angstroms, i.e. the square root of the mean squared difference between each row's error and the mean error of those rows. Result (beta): 6.30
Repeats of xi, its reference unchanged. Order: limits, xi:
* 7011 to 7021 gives 7011.88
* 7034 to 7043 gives 7036.14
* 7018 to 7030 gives 7019.96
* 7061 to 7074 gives 7062.11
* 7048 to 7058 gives 7049.12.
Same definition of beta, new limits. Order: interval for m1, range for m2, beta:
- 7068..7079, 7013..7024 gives 6.33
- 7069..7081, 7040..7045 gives 6.84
